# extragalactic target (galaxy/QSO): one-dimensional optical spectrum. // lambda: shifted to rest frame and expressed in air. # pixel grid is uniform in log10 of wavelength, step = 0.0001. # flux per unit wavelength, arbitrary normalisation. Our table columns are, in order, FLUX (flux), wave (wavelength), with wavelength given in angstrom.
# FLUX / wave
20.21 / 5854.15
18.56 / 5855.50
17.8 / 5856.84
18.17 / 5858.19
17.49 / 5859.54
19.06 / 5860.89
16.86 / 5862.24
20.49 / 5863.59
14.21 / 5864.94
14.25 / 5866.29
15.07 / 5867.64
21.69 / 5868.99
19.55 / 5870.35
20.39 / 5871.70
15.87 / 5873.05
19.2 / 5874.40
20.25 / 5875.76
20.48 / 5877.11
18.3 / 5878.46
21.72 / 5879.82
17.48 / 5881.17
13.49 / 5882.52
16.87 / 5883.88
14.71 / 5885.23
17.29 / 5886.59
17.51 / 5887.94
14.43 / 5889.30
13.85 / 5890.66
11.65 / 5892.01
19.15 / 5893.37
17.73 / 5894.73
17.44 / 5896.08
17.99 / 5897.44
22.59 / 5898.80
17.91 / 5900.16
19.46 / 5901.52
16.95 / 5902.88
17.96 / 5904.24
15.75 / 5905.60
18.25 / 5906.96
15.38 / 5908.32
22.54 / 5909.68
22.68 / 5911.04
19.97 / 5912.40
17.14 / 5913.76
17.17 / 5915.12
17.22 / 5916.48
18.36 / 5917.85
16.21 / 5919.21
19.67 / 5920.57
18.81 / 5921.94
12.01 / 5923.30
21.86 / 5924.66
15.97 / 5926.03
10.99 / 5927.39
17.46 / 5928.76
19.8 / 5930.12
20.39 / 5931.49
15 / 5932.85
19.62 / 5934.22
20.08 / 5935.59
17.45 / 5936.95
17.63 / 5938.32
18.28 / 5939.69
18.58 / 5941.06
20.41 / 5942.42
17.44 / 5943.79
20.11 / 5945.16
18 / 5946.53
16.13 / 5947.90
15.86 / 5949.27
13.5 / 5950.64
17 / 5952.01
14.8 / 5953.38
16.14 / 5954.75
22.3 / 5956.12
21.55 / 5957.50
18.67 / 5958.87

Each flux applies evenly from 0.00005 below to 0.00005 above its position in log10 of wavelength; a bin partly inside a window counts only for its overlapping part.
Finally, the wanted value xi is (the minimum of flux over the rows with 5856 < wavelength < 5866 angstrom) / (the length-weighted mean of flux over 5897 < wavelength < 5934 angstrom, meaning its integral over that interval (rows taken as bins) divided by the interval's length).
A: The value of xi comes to 0.79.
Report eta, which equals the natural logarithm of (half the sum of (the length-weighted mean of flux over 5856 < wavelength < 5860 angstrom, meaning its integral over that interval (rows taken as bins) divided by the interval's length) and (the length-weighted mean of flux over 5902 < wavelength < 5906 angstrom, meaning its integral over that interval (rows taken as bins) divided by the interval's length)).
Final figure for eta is 2.86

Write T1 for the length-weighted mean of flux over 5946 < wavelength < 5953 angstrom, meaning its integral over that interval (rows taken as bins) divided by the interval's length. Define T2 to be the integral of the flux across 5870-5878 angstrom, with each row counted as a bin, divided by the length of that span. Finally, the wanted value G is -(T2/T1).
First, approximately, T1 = 16.0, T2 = 19.3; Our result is -1.20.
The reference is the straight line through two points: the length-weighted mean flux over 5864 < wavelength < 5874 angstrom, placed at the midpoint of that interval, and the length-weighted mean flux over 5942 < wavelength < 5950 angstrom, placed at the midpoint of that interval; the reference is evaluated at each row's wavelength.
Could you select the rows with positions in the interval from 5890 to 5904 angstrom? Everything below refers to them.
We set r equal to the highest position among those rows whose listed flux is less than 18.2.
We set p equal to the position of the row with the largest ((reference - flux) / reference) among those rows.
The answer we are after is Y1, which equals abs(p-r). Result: 10.9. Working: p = 5892.01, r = 5902.88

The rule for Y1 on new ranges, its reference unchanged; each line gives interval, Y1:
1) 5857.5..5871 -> 2.7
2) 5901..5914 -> 5.4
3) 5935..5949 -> 0.0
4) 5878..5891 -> 8.1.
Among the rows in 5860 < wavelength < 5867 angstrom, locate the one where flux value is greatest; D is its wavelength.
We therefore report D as 5863.59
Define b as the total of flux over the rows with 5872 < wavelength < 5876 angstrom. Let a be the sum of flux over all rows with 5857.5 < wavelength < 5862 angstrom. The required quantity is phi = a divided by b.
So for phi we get 0.99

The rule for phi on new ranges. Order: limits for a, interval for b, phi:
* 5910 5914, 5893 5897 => 1.10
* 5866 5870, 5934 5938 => 0.89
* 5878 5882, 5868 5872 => 0.93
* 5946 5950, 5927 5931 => 1.04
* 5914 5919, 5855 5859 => 0.97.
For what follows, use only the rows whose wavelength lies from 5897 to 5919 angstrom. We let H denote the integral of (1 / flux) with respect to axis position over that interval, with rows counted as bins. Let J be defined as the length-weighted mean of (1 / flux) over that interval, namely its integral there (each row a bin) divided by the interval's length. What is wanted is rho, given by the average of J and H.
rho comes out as 0.629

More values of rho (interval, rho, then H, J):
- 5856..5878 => 0.643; 1.23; 0.0560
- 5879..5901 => 0.695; 1.33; 0.0604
